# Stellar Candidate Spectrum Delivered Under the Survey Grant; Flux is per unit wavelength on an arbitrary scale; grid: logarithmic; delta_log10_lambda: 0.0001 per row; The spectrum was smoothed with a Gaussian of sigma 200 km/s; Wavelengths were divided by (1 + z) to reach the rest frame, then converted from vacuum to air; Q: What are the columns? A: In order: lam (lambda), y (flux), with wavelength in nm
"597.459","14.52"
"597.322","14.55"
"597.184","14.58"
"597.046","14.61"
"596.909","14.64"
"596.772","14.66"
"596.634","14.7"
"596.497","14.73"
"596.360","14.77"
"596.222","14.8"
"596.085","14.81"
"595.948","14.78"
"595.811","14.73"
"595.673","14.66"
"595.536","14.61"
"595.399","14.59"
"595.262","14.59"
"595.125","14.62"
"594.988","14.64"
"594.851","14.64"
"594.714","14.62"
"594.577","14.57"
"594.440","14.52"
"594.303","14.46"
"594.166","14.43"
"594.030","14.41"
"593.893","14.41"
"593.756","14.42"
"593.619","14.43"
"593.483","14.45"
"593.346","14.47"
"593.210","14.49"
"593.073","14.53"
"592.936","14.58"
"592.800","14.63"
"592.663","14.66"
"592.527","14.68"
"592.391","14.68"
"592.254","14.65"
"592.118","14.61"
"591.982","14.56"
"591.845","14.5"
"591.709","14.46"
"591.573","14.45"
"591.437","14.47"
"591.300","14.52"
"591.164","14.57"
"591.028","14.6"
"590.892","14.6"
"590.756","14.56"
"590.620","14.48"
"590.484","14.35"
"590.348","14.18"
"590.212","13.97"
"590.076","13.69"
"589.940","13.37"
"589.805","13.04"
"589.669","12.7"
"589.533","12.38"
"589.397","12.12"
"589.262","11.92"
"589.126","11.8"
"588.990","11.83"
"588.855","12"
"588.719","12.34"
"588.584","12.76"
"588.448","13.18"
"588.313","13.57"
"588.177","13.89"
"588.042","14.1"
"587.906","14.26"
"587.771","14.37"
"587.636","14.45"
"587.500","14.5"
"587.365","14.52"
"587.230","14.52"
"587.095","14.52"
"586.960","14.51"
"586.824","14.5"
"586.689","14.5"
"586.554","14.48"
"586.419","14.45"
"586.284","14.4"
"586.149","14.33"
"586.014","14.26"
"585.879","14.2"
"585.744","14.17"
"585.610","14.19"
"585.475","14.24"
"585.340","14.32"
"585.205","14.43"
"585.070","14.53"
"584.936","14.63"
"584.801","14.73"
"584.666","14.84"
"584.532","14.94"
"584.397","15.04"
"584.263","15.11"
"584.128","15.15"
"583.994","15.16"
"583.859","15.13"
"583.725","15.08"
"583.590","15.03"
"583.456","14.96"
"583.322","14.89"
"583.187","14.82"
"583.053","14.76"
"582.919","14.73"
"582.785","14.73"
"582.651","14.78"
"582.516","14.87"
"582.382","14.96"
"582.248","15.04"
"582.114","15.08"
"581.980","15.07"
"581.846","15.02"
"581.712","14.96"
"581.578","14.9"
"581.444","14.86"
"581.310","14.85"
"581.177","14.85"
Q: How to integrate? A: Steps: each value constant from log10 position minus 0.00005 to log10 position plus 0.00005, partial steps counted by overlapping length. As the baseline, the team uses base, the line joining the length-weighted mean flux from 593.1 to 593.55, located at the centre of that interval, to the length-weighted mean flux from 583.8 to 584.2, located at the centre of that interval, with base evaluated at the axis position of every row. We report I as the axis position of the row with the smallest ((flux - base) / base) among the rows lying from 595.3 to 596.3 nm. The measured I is 595.399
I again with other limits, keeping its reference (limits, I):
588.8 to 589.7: 589.126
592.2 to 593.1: 593.073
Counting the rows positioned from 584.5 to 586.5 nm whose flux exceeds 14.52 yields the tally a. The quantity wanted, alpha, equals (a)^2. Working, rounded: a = 5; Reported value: 25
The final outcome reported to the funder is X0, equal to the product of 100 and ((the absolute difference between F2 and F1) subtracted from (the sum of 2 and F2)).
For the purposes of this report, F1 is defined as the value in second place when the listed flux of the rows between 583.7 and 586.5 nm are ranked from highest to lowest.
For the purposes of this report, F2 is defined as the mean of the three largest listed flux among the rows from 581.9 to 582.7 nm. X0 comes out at 1698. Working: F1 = 15.15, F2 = 15.1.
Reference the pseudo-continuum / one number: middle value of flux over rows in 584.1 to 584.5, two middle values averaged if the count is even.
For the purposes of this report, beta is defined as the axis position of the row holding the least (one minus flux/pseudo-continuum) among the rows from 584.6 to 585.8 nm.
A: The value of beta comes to 584.666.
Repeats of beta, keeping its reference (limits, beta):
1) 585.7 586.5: 586.419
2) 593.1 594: 593.210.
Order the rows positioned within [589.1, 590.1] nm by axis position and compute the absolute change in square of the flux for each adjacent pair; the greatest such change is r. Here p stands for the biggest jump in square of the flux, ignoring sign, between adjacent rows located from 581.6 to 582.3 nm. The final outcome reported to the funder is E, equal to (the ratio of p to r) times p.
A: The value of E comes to 0.4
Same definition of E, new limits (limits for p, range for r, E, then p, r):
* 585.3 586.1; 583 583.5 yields 2.5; 2.3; 2.1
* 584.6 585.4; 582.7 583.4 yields 5.1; 3.3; 2.1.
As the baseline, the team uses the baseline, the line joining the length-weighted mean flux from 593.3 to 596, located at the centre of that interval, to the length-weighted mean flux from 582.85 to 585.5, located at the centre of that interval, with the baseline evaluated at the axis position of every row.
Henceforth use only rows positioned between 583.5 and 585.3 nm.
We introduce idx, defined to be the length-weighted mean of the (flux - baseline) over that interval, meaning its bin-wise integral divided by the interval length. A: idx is 0.1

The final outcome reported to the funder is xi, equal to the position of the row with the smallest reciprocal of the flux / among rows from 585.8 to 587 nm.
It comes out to 586.960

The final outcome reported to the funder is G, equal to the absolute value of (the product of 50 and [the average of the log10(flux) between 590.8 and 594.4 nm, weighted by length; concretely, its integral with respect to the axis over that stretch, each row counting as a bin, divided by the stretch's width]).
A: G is 58.11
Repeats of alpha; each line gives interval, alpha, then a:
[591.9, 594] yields 81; 9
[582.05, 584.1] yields 225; 15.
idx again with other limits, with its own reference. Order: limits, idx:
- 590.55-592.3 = -0.1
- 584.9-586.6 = -0.4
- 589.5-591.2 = -0.8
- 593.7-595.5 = 0.0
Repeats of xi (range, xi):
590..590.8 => 590.756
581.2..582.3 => 582.114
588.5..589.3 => 588.584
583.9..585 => 583.994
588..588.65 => 588.042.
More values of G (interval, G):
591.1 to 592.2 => 58.10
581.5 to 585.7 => 58.57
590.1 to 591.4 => 57.89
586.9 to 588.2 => 57.91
